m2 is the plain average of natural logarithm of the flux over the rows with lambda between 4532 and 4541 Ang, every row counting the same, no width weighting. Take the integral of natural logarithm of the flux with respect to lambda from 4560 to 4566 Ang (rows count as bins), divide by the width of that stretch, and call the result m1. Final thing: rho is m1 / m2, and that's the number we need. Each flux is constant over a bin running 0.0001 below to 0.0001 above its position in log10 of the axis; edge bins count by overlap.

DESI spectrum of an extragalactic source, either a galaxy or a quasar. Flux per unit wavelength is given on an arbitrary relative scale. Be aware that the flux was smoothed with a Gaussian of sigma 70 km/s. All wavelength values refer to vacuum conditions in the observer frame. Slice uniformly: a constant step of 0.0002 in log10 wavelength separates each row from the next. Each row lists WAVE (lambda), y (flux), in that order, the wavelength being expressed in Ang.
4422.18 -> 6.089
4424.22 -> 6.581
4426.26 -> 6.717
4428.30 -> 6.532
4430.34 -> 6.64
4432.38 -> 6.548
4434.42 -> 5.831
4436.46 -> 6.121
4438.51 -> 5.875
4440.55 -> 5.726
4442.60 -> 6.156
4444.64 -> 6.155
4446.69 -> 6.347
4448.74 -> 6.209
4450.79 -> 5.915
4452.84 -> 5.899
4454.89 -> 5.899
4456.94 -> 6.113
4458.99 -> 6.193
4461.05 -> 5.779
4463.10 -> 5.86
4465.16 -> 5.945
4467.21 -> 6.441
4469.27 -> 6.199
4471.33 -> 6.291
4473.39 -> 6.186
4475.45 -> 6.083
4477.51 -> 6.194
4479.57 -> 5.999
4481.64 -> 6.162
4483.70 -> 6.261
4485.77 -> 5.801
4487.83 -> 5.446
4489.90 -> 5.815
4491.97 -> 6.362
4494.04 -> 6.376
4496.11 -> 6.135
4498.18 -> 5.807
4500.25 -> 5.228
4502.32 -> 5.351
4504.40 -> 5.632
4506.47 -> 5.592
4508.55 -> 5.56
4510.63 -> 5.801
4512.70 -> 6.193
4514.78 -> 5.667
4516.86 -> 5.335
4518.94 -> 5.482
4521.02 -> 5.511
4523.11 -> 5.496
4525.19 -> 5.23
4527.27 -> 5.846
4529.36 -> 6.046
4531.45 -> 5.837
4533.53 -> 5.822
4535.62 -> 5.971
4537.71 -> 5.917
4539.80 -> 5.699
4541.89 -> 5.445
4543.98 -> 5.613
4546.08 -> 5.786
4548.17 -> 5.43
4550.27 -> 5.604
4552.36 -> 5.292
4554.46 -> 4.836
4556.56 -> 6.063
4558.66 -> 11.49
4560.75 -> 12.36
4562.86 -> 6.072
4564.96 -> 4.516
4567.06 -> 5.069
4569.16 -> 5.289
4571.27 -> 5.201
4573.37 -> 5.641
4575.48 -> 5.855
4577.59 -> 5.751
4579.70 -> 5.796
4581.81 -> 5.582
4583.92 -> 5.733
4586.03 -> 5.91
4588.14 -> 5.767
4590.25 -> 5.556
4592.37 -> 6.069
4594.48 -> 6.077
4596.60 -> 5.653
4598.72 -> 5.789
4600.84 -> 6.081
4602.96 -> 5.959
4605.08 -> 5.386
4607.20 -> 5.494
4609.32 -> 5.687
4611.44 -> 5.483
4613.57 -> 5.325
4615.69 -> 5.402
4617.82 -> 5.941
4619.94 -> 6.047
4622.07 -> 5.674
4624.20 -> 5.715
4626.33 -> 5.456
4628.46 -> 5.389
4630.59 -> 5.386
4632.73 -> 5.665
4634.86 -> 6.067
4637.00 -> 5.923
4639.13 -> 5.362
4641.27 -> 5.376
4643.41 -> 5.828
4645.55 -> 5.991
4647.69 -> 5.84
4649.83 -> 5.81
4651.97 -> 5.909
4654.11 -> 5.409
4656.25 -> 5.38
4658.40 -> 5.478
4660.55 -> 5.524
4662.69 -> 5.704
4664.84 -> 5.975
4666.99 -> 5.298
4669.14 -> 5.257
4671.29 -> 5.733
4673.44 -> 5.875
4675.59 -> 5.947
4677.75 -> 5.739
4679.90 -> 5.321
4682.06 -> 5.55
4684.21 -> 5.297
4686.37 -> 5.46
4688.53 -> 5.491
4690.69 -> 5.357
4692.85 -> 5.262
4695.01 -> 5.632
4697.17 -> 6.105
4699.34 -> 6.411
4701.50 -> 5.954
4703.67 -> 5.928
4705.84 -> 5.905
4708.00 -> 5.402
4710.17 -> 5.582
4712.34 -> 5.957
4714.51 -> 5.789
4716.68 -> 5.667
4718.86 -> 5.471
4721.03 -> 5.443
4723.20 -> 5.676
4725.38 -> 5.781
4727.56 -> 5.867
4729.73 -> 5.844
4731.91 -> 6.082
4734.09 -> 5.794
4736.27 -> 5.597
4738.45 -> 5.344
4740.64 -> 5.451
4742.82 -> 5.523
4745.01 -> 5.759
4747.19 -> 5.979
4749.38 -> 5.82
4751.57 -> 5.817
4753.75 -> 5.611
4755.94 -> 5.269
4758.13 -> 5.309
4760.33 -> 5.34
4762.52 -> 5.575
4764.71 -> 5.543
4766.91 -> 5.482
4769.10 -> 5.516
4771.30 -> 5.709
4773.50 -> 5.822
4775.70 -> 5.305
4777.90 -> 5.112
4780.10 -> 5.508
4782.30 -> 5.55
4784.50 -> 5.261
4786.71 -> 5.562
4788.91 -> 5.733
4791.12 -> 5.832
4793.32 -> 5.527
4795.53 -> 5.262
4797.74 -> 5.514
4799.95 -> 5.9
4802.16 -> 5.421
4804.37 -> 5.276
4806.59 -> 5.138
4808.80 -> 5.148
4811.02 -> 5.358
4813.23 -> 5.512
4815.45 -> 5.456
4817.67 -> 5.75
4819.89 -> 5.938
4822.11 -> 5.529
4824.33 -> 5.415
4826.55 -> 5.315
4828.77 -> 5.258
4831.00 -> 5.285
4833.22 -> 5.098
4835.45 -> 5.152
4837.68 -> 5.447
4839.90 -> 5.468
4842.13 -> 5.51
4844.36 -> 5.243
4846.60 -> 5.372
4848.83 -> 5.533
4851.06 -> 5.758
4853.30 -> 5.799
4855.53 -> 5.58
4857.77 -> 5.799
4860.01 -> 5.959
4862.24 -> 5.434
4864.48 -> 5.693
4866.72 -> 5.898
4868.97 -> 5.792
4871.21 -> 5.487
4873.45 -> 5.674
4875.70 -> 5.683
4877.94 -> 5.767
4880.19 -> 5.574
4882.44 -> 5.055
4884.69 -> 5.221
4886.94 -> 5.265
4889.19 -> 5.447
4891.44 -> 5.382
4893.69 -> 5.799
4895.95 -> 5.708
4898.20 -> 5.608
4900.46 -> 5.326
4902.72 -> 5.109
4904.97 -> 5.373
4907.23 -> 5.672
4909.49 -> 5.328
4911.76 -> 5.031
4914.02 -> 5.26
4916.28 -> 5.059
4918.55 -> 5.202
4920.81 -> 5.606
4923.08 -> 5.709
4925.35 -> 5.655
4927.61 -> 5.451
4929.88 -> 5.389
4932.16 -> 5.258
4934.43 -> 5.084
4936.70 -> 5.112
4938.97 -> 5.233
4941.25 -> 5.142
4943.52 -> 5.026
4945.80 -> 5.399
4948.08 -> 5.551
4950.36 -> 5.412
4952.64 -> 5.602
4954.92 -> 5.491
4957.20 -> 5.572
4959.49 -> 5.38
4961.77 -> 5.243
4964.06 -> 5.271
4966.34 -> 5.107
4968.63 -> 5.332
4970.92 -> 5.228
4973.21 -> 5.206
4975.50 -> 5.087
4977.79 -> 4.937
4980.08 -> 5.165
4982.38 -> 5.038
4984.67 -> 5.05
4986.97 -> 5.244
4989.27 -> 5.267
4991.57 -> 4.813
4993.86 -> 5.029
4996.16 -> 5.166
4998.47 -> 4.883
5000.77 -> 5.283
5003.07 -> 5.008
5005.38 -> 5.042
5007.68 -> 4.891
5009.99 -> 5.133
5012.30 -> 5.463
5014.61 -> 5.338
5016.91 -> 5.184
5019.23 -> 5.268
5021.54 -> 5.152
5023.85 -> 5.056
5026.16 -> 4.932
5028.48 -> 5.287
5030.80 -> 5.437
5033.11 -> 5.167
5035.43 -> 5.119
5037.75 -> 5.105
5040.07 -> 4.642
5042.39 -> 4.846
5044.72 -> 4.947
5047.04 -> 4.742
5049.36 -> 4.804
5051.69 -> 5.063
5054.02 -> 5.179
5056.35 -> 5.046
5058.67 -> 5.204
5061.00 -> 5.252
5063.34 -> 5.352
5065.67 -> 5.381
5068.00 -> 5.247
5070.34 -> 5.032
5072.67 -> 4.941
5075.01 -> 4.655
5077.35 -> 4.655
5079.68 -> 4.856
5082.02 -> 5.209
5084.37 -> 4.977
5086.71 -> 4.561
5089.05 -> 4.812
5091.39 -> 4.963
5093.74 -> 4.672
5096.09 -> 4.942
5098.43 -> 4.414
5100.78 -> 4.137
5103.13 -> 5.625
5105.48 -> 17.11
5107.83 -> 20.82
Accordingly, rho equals 1.08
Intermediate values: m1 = 1.912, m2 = 1.77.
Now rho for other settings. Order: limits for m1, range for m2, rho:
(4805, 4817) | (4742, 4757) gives 0.96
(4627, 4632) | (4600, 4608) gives 0.97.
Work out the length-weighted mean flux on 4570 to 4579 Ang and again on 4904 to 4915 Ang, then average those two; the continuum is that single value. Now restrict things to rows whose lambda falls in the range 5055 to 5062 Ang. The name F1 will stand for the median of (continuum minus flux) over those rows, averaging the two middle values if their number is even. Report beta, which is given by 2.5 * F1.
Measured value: 0.66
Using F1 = 0.26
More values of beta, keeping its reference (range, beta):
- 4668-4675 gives -0.66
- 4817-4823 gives -0.70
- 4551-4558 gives 0.44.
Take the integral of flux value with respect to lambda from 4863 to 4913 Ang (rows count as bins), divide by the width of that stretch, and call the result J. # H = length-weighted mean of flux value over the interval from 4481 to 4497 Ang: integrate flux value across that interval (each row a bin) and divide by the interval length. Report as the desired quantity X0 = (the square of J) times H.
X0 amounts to 182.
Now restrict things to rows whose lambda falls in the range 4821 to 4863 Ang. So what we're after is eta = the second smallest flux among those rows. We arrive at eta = 5.152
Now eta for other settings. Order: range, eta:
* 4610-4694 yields 5.262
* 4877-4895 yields 5.221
